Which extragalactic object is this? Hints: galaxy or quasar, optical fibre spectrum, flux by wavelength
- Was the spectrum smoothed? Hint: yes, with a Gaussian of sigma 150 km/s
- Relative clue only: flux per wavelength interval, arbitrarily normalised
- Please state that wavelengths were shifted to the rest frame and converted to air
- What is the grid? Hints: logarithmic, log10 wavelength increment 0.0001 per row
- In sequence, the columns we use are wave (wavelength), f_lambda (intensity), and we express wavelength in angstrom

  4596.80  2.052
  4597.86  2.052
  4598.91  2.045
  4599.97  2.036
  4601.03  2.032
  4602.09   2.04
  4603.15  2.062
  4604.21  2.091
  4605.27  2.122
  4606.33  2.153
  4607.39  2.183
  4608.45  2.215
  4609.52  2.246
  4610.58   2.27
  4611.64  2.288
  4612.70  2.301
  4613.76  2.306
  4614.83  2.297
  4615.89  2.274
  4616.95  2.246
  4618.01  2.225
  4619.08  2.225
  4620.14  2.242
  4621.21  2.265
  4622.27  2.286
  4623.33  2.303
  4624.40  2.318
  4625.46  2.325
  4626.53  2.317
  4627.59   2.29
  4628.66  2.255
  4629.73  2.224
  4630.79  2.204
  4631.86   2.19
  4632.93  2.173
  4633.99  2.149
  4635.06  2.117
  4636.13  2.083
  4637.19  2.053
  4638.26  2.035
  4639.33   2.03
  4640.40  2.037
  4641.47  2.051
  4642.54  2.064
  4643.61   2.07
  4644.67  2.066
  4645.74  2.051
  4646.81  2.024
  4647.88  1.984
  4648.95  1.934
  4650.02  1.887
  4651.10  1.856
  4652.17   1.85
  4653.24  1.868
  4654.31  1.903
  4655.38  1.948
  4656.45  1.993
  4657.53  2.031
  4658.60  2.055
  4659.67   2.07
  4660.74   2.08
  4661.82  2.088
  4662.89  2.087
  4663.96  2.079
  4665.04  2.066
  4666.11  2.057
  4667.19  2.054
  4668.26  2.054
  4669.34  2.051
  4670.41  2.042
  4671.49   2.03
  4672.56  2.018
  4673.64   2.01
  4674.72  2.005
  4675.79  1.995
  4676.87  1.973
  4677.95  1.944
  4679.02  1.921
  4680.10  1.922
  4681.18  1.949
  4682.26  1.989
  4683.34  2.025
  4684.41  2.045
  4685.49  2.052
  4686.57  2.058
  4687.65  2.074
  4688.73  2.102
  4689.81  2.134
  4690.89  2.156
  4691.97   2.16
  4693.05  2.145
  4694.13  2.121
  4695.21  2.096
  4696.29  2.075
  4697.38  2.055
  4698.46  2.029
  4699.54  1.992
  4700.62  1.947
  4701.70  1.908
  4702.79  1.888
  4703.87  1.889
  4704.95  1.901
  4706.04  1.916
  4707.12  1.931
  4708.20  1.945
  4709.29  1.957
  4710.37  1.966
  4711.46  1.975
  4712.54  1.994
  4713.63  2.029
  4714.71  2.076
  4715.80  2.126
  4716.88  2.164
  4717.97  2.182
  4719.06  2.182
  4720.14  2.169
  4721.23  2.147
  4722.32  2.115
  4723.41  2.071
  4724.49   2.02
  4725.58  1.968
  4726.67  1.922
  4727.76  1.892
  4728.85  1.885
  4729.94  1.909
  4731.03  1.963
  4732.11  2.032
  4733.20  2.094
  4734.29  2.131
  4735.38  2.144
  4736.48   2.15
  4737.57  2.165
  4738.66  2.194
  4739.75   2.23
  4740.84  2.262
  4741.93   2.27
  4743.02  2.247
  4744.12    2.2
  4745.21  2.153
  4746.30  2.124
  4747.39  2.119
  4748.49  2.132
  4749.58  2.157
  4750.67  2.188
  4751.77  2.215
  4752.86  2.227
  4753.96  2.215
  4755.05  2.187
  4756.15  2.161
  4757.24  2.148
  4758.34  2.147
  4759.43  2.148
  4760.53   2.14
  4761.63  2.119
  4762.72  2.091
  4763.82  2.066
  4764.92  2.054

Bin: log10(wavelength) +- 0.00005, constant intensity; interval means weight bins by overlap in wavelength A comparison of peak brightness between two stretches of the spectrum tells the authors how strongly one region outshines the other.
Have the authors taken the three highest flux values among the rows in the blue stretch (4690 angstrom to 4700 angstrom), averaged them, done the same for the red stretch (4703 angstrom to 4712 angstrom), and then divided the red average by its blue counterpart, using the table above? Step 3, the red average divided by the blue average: 0.91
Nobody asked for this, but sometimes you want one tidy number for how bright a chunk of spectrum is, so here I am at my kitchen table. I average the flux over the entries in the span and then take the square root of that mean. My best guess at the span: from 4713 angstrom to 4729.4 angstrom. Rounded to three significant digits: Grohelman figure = 1.44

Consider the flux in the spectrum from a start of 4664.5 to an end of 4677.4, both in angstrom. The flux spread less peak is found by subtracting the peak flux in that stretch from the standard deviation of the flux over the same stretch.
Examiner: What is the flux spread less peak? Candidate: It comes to -2.04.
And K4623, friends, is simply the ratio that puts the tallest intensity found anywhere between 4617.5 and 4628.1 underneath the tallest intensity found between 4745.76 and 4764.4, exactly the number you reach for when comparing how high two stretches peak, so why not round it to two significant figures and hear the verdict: 0.96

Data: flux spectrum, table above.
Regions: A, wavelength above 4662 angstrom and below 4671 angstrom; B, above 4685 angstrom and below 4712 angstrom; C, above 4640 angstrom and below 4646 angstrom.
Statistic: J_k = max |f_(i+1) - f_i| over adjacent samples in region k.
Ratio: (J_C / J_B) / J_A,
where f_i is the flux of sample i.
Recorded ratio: 26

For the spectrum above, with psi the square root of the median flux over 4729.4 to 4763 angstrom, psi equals 1.47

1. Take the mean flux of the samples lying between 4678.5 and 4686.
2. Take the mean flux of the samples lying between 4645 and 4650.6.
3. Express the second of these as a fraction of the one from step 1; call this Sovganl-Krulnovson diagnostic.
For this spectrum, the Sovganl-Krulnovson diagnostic 0.99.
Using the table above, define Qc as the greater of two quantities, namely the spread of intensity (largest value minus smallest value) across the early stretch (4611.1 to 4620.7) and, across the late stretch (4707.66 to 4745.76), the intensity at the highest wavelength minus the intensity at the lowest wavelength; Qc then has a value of 0.21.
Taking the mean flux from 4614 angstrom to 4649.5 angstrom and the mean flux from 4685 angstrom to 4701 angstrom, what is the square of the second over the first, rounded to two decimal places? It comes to 0.92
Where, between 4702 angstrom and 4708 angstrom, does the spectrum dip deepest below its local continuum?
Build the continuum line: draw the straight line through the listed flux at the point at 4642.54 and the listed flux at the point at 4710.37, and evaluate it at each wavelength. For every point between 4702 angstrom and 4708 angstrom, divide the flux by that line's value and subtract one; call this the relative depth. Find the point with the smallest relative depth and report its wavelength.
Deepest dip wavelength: 4702.79 angstrom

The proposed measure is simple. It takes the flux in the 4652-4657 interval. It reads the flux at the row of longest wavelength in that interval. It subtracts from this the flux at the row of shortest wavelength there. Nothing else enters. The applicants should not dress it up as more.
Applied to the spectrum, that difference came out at 0.14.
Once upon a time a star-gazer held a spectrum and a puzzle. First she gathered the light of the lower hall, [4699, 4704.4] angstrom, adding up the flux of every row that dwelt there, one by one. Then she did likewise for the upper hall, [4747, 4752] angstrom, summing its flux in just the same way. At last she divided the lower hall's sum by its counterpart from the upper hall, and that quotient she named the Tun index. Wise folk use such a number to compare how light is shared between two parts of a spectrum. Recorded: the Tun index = 0.89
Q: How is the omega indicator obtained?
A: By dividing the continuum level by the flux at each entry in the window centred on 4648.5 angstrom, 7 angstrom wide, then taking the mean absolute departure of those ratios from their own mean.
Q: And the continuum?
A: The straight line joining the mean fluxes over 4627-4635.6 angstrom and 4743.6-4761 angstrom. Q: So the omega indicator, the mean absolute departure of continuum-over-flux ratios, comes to 0.036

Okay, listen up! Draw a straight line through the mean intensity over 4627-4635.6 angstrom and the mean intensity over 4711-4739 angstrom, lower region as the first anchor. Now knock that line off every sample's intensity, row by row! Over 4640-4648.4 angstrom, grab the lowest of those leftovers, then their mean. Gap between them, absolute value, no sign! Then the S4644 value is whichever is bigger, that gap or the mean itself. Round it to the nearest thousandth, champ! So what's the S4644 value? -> 0.054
